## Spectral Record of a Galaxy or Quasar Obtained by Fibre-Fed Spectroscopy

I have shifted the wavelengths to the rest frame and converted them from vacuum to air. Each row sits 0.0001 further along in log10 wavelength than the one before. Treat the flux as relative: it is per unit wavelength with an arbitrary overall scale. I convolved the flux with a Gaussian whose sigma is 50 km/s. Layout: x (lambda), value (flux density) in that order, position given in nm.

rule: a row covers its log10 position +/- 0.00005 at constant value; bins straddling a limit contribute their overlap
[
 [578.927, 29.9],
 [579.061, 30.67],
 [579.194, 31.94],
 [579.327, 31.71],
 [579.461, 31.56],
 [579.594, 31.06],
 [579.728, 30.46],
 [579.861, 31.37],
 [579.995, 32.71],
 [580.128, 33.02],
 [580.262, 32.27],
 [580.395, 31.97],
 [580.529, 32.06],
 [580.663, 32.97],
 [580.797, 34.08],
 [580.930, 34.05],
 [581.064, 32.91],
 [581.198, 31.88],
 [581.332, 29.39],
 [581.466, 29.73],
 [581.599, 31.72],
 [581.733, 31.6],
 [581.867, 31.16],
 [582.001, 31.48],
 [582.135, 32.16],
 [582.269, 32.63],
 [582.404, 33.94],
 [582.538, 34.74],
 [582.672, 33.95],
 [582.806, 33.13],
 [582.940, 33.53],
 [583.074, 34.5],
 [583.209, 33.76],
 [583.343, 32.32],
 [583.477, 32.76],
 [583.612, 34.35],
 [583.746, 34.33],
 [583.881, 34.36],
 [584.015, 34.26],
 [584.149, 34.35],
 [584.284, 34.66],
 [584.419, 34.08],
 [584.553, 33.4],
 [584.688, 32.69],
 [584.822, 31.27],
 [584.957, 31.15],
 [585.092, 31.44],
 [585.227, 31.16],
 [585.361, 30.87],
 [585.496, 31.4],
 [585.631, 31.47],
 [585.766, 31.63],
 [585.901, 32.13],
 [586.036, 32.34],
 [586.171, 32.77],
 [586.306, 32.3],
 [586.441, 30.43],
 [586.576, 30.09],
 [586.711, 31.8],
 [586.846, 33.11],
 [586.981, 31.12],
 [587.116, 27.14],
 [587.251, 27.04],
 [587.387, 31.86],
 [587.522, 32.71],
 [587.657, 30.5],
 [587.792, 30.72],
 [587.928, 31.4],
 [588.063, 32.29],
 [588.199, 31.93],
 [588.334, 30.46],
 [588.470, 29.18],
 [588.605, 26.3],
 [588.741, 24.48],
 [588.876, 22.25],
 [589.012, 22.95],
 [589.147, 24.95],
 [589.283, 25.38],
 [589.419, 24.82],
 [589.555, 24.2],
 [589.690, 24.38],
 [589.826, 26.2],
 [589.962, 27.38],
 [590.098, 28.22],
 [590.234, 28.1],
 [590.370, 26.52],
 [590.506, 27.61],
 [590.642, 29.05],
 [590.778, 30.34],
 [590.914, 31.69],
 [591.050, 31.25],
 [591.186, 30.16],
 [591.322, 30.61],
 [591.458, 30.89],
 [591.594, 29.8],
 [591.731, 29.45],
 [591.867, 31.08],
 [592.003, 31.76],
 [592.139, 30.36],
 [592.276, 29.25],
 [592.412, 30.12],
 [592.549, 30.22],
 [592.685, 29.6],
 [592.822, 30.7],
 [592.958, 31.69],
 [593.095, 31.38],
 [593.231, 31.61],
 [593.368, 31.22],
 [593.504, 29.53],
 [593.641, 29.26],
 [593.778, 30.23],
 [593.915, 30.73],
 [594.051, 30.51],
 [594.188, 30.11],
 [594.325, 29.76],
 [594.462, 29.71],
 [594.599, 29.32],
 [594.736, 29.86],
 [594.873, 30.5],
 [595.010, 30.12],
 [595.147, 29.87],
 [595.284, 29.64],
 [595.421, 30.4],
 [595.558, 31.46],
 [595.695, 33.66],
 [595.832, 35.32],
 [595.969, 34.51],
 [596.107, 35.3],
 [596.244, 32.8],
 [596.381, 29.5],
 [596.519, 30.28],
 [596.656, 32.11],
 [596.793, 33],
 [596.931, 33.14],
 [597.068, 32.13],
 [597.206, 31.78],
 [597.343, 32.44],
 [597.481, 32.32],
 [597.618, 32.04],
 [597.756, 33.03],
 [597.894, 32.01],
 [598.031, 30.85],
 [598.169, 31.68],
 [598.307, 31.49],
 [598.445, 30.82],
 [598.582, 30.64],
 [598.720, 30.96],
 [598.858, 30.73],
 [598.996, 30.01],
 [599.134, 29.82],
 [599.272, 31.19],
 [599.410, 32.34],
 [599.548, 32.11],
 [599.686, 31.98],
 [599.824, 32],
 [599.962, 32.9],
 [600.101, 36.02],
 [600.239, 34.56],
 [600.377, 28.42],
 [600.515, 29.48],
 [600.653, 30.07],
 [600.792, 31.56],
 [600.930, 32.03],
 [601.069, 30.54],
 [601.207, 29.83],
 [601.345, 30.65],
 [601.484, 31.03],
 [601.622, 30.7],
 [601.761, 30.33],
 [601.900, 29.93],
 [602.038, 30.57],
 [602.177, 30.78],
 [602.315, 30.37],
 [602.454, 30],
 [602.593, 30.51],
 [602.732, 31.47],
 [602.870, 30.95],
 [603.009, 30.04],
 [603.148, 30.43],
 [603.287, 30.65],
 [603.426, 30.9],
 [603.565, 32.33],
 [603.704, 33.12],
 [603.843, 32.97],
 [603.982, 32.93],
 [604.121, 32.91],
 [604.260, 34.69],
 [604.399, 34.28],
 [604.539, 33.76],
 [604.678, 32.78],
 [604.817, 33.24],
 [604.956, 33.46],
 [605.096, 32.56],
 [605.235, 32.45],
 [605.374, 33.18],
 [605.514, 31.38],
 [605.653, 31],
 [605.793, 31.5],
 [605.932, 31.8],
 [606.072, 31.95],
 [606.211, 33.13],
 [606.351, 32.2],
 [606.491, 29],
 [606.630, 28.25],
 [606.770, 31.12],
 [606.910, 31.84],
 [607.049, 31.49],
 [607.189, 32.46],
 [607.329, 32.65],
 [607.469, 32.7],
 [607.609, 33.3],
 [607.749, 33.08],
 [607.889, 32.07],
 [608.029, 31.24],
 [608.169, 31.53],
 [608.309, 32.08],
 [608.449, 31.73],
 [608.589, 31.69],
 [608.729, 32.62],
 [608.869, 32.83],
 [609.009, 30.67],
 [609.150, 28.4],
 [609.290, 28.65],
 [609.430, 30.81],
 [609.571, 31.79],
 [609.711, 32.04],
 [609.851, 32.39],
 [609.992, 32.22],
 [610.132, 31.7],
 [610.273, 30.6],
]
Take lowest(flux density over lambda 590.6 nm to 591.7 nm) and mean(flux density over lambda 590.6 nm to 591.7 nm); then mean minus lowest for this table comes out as 1.42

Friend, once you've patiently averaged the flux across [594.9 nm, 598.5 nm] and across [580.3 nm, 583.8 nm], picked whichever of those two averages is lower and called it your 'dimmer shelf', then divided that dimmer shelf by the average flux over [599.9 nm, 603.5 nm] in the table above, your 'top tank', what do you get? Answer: 1.03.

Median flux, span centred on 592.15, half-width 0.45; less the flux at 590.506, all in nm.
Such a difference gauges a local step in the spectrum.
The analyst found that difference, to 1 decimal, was 2.6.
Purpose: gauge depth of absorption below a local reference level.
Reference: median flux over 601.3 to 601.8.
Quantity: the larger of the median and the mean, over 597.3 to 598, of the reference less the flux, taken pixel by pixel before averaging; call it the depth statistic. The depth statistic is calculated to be -1.6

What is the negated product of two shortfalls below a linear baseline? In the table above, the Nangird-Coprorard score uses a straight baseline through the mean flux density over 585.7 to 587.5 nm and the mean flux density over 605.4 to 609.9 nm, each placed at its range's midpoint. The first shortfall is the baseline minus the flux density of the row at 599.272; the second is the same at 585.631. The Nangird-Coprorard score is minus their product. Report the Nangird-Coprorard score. 0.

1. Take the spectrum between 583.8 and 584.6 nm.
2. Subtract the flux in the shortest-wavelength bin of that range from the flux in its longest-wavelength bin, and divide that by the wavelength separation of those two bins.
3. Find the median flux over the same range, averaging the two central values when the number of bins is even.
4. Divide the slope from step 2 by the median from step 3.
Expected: 0.0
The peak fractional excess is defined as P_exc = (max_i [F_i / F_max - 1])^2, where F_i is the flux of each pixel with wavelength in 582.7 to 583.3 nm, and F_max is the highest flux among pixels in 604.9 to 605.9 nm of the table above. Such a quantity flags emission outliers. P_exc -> 0.0010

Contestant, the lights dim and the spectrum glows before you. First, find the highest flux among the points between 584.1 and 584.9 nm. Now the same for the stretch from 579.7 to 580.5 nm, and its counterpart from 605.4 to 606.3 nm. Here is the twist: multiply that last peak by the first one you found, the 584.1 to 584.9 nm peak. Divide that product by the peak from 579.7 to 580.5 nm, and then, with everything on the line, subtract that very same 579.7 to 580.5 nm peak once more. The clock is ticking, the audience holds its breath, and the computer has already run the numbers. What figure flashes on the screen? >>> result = 2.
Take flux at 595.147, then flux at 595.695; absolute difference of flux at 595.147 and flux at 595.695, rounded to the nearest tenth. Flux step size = 3.8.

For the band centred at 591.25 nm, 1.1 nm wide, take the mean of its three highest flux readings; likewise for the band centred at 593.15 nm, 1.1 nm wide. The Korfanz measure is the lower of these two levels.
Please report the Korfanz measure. 31.3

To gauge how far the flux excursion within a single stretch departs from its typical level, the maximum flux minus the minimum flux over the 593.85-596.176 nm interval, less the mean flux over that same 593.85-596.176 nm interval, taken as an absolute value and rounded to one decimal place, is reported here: 25.2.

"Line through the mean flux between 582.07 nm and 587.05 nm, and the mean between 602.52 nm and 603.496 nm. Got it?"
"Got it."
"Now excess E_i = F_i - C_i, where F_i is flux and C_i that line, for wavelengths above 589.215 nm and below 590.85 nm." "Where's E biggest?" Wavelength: 590.778 nm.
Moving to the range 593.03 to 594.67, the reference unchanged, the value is 593.231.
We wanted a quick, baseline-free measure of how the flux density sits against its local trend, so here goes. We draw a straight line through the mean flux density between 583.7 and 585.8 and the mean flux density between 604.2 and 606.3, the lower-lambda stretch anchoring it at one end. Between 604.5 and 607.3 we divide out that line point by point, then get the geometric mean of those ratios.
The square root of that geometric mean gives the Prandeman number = 0.987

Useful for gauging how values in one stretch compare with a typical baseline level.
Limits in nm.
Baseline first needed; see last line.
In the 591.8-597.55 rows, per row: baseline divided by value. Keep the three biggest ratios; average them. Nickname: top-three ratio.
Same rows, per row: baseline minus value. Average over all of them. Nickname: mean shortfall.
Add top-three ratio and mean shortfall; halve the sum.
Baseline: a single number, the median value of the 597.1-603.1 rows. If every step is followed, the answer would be 0.43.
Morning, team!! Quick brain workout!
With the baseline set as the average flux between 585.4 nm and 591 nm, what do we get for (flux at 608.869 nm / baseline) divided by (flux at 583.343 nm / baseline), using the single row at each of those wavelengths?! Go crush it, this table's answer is 1.02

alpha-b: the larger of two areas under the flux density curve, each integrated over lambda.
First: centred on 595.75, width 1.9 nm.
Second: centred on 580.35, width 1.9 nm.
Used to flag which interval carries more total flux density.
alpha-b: 61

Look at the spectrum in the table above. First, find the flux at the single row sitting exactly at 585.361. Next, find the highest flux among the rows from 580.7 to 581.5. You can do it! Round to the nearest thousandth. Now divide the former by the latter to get 0.906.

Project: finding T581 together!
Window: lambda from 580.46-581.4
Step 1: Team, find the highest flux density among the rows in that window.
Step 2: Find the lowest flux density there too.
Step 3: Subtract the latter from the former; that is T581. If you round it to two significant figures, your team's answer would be 4.7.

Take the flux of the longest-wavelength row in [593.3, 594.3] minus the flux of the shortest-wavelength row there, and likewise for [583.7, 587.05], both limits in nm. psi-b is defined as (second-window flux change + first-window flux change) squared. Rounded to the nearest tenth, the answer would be 18.7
